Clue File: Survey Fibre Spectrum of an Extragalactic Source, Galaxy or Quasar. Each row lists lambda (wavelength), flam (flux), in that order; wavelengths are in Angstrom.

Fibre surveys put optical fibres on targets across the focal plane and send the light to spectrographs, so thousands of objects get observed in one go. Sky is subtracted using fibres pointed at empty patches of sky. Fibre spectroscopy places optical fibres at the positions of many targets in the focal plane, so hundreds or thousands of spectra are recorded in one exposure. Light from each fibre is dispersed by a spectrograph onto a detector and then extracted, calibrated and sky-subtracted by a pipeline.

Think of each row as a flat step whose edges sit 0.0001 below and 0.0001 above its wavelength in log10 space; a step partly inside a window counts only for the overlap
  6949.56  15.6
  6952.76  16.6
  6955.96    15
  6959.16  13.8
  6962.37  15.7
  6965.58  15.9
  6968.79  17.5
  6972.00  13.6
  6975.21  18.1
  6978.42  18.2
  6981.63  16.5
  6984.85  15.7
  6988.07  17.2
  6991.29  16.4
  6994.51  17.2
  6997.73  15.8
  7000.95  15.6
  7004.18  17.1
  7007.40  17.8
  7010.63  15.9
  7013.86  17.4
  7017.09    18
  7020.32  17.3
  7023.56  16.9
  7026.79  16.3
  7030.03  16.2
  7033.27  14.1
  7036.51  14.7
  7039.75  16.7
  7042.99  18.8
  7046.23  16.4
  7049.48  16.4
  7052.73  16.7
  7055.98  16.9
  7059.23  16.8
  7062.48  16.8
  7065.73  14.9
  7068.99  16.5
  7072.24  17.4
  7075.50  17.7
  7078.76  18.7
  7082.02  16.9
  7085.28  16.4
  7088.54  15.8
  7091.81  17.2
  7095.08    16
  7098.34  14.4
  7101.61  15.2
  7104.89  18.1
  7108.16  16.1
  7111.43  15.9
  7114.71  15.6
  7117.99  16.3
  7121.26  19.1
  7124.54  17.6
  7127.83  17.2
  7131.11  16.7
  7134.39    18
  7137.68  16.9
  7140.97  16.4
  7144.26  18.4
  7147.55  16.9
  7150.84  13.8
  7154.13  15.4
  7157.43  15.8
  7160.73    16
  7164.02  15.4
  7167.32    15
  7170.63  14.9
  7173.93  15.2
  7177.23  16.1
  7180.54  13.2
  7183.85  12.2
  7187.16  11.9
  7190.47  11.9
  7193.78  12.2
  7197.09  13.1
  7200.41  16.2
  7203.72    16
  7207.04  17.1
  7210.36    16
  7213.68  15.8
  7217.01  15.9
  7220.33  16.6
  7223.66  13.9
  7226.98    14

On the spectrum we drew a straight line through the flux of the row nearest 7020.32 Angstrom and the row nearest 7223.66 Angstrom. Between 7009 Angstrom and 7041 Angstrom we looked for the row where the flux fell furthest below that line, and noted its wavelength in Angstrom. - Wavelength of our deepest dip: 7033.27 Angstrom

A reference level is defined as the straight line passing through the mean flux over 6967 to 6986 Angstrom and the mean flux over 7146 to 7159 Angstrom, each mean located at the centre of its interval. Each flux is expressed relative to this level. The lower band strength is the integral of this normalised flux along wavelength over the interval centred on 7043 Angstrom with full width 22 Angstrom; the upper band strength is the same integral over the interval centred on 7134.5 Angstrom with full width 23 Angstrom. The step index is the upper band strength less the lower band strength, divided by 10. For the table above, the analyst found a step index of 0.3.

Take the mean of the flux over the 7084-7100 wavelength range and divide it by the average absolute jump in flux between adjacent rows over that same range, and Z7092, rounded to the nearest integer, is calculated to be 13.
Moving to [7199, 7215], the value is 25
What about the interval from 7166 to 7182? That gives 14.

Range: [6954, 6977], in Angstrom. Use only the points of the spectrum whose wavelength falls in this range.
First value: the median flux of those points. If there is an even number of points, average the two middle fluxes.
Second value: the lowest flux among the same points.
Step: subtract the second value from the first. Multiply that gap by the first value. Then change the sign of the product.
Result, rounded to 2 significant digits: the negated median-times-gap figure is -33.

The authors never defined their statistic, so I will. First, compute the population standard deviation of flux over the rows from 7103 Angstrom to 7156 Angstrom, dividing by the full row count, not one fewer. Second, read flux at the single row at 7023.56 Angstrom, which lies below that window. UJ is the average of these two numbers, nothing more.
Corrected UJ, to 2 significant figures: 9.1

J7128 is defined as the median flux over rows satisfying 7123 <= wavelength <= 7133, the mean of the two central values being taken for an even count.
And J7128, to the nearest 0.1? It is 17.2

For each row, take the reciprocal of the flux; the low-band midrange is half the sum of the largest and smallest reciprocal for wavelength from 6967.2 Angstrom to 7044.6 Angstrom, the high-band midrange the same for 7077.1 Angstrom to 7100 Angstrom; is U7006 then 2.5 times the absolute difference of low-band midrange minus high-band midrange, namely 0.005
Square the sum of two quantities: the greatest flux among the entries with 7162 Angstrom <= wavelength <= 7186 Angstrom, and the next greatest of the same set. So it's 992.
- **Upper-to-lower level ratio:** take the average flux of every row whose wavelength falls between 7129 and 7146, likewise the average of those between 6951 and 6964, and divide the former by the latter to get 1.13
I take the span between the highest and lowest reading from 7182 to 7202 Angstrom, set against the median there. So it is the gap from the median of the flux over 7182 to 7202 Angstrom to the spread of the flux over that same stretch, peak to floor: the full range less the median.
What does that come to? -7.9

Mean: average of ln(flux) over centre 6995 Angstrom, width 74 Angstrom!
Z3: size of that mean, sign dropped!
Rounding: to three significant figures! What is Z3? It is 2.80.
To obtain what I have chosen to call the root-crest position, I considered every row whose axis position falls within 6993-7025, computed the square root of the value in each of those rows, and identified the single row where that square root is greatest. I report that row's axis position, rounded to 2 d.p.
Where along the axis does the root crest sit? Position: 7017.09 Angstrom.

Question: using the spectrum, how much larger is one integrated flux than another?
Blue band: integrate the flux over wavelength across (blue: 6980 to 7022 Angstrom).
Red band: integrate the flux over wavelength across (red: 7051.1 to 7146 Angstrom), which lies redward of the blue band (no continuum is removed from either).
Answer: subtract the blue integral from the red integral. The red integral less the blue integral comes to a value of 888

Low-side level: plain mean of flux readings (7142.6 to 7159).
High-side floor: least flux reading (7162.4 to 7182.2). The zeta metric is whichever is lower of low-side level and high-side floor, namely 13.2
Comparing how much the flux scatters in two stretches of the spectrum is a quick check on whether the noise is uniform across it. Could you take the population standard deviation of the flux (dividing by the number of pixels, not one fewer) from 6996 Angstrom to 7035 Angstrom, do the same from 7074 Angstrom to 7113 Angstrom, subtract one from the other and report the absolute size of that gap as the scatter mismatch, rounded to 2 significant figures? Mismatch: 0.13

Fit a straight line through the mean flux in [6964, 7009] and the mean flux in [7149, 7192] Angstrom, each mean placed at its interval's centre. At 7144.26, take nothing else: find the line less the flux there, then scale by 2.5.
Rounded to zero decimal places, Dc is -9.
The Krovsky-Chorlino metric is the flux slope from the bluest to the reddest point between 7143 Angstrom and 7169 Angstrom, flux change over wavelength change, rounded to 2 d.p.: -0.15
